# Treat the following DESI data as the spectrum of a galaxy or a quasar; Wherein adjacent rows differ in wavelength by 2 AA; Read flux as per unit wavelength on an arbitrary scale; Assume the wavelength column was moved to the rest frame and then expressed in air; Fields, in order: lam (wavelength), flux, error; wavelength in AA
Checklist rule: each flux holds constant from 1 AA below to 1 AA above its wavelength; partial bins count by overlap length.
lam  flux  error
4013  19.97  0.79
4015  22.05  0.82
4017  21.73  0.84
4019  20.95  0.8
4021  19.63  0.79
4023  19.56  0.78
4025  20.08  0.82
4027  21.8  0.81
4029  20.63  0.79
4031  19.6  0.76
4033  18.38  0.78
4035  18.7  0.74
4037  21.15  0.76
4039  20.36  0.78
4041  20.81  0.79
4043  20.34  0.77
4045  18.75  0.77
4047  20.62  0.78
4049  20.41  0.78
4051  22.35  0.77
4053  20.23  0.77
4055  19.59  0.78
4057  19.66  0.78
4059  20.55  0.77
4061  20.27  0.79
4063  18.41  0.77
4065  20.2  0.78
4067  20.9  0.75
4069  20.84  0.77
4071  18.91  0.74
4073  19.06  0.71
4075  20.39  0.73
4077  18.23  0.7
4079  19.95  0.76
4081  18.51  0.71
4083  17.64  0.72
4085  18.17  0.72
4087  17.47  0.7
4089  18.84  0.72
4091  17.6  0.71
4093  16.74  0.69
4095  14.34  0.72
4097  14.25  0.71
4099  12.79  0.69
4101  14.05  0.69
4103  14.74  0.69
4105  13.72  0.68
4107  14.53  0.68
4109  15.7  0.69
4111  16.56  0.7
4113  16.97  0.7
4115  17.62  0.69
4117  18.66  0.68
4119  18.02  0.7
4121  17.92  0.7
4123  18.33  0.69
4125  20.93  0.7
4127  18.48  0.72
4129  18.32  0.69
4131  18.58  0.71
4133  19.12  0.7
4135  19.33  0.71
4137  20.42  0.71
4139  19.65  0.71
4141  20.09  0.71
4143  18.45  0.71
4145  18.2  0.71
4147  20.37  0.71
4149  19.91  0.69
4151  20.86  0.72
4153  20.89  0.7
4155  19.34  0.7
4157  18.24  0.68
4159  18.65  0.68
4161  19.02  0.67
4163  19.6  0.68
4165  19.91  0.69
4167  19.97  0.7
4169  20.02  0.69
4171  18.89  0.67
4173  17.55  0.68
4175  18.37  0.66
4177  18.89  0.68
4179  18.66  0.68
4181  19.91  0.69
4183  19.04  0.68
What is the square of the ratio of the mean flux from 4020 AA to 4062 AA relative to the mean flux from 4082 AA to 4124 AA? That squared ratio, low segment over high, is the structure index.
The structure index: 1.5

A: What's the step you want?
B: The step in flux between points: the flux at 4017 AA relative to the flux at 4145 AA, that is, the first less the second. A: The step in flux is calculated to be 3.5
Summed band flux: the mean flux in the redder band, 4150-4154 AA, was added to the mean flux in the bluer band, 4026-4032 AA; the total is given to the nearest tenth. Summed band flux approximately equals 41.6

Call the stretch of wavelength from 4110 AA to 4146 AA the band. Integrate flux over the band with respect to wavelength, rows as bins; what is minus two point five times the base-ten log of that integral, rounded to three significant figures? -7.07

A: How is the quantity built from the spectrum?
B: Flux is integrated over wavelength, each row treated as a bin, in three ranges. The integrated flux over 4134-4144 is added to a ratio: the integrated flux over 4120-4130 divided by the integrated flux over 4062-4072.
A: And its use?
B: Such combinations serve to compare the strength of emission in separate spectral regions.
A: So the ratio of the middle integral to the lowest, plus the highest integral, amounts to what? 196.8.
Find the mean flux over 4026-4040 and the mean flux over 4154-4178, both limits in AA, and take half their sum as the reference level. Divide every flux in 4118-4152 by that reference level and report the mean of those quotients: 0.98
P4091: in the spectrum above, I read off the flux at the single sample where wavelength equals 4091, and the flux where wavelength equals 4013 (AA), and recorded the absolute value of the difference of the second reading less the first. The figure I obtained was 2.4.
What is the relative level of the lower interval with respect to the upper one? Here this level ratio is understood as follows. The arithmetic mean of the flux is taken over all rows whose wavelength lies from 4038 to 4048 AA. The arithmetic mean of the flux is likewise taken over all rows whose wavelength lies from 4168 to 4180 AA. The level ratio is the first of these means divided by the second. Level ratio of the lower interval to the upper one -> 1.08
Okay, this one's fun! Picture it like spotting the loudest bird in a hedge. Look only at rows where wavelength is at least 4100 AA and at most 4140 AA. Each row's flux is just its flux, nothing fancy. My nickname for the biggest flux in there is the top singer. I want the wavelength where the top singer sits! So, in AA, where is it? 4125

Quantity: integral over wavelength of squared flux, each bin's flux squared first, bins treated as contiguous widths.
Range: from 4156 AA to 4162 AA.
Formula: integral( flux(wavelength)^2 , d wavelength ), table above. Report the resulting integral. 2085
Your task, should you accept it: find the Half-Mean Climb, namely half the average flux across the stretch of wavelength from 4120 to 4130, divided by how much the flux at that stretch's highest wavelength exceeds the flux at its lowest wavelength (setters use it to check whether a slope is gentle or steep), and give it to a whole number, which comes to 23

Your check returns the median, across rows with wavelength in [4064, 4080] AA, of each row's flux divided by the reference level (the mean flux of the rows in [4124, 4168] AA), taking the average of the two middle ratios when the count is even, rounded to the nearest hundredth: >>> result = 1.03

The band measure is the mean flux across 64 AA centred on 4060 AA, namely 19.6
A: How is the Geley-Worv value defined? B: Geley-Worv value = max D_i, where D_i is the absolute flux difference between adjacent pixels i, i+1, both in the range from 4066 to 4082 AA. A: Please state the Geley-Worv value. 2.16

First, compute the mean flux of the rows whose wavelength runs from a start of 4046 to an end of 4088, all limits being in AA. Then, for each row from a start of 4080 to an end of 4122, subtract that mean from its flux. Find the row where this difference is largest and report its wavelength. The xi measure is 4089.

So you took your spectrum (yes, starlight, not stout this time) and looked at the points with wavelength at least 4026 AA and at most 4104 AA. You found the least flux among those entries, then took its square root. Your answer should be 3.58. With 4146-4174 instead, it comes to 4.19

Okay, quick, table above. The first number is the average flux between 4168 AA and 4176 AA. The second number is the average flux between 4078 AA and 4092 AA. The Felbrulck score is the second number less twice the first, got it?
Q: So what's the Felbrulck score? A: -19.1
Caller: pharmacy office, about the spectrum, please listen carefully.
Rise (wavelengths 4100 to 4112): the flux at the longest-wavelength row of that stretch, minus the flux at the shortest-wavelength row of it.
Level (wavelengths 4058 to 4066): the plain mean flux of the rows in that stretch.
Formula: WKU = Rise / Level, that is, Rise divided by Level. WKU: 0.13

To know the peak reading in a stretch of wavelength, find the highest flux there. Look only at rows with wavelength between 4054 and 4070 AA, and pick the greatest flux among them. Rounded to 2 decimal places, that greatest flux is 20.90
